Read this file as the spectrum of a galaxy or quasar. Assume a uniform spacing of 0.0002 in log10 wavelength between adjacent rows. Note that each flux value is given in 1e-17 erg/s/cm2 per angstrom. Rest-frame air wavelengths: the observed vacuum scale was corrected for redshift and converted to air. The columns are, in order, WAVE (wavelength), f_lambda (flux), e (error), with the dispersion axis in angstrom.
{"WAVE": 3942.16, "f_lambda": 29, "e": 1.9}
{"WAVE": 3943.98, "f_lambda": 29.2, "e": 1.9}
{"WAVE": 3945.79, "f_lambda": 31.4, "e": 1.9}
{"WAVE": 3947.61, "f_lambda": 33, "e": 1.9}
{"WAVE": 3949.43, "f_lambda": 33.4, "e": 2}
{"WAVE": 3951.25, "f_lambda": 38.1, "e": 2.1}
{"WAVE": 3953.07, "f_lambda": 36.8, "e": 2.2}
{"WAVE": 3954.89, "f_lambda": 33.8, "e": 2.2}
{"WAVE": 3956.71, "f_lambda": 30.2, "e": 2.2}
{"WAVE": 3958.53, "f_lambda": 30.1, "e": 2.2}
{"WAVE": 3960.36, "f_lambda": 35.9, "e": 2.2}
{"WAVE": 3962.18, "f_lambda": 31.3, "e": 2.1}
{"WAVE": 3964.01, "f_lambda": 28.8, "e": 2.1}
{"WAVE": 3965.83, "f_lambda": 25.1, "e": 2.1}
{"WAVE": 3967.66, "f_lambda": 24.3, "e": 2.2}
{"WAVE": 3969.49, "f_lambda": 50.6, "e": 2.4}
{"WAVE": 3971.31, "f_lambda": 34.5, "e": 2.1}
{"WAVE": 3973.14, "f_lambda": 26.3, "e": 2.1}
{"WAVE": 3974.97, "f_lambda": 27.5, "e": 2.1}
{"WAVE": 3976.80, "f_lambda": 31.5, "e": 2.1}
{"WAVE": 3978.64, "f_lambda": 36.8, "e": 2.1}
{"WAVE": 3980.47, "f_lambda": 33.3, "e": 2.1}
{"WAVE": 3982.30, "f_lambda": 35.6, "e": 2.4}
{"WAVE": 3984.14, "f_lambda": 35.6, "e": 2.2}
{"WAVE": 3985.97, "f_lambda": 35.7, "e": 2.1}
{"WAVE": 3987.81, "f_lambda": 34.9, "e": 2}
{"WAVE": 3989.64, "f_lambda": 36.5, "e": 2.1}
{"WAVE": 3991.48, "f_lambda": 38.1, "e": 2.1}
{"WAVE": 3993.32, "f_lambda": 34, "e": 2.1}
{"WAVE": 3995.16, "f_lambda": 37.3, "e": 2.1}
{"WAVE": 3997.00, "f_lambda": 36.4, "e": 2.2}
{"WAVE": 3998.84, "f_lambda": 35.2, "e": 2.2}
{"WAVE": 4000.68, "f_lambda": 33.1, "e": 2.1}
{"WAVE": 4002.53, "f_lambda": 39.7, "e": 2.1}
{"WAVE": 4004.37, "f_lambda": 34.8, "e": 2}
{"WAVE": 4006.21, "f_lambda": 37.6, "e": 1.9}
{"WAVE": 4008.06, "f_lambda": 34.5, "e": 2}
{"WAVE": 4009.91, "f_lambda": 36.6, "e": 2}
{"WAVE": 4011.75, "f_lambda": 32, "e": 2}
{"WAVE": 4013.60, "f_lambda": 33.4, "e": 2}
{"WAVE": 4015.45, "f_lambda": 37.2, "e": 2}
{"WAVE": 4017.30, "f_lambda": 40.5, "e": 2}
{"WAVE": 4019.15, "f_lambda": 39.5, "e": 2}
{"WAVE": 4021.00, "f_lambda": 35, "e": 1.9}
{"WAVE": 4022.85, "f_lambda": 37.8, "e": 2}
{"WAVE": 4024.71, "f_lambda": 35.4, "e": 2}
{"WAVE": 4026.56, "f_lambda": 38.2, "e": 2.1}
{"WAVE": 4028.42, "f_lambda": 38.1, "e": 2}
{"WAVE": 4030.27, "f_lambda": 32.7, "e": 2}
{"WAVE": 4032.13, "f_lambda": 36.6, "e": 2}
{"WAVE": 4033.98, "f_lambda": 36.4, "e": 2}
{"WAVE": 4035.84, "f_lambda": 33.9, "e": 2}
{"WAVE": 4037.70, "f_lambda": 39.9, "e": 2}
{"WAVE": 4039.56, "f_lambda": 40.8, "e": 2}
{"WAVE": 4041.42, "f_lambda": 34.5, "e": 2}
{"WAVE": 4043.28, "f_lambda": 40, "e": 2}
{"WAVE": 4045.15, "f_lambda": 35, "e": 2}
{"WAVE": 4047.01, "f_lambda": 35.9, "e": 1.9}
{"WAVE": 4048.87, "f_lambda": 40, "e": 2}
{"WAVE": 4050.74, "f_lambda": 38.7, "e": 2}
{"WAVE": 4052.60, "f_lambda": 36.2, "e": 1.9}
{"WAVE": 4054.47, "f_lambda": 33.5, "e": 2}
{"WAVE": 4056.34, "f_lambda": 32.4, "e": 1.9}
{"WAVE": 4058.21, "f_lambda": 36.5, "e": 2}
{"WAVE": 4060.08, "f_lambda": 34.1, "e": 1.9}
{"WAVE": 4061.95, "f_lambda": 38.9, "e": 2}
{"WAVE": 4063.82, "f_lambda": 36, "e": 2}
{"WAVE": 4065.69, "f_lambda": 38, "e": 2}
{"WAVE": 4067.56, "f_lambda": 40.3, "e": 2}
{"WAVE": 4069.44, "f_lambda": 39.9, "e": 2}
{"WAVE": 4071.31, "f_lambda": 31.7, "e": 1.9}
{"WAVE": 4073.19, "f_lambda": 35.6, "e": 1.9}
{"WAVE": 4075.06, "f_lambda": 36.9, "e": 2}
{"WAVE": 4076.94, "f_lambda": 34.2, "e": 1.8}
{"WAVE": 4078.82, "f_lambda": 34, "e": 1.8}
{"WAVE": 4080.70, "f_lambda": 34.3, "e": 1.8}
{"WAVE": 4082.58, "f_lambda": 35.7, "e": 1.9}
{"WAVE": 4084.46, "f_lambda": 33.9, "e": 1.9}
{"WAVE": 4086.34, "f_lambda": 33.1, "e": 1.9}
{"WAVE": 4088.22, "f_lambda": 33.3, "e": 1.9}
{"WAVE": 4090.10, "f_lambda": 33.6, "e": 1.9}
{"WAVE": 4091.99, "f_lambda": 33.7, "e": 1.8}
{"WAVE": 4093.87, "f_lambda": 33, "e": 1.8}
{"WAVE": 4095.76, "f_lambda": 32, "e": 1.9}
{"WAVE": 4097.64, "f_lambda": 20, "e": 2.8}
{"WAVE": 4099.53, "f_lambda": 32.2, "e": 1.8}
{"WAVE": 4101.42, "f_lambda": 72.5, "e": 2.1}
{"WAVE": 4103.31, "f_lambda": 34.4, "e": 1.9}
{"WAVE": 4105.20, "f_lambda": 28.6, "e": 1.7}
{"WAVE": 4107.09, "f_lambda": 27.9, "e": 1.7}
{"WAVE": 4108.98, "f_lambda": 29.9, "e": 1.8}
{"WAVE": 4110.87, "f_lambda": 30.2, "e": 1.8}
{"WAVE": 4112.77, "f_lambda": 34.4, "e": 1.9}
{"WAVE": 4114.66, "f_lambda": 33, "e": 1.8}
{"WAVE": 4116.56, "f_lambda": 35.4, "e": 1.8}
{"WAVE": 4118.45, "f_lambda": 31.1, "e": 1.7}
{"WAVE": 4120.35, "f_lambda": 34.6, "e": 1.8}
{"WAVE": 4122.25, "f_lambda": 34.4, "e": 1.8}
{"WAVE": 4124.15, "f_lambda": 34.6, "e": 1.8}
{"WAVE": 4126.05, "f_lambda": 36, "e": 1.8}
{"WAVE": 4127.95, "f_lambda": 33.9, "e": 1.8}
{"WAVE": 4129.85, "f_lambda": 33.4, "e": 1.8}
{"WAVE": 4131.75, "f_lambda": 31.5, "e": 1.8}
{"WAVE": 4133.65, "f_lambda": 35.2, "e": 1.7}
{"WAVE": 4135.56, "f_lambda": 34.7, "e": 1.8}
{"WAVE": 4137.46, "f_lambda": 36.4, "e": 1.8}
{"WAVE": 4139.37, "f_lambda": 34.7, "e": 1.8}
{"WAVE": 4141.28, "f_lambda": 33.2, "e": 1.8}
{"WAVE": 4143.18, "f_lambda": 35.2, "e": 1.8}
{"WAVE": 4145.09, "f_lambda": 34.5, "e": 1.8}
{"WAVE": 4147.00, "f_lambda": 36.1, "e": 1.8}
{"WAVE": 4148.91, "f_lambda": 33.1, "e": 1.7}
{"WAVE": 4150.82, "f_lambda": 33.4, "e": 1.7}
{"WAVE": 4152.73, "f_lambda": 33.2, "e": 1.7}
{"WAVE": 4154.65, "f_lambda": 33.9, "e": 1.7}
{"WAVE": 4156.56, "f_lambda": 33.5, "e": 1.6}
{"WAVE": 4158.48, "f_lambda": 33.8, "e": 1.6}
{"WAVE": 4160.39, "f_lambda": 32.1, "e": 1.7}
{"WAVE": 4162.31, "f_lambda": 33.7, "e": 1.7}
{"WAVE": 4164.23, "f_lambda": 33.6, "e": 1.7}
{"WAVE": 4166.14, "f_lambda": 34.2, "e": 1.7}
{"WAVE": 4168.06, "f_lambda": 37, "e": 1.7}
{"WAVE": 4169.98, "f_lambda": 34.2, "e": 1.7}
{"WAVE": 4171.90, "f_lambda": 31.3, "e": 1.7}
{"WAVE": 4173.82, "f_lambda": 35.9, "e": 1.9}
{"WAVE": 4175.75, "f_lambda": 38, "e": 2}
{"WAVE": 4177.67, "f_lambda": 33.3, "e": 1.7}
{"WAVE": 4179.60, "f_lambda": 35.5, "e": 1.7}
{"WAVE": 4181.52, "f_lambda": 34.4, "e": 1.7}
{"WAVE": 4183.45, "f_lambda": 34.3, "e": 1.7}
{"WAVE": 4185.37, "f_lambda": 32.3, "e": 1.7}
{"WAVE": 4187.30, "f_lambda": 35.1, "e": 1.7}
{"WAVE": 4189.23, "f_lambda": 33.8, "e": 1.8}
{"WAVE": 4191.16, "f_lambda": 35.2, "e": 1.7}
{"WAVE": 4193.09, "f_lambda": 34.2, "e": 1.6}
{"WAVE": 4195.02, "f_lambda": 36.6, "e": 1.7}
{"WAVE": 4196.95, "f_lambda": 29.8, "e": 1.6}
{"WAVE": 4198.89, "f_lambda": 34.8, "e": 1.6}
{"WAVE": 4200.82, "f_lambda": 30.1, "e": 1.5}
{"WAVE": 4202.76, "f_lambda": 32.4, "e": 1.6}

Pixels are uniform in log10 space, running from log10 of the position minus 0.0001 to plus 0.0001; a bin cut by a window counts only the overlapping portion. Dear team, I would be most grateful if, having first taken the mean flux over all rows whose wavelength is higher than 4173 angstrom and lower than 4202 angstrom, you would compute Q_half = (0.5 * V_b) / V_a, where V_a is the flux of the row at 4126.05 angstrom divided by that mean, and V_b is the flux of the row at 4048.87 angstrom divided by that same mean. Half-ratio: 0.56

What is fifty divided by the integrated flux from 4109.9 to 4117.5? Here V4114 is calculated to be 0.198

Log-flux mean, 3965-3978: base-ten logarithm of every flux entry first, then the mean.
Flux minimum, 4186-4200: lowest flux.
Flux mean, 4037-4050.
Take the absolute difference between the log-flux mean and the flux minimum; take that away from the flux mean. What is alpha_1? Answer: 9.7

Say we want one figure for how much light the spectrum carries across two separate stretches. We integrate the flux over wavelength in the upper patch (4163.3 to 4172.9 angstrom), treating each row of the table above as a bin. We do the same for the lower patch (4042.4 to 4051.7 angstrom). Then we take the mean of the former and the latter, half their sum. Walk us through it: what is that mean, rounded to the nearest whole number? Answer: 340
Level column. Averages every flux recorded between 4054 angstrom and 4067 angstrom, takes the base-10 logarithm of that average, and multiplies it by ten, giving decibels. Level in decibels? 15.5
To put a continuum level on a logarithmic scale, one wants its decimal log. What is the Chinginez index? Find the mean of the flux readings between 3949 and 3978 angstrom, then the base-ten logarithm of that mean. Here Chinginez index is 1.51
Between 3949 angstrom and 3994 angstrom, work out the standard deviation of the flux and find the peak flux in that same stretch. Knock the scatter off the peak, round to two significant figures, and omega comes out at 45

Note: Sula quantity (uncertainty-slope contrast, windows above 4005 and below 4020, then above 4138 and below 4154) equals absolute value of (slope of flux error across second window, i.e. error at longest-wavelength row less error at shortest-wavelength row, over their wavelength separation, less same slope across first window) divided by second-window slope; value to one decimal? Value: -2.0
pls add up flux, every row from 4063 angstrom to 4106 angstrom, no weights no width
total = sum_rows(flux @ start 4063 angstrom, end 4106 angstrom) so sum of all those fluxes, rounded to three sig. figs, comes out 817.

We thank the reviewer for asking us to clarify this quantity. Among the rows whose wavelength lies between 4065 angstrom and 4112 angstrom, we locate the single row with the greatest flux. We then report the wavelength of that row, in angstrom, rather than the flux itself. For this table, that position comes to 4101.42 angstrom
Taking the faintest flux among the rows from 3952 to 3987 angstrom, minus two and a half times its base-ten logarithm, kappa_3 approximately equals -3.5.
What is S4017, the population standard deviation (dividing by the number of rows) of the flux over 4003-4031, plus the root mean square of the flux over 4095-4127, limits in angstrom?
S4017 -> 38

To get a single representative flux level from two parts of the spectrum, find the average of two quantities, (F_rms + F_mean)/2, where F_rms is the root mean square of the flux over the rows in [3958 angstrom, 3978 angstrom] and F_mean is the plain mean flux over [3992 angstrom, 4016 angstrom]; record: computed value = 33.9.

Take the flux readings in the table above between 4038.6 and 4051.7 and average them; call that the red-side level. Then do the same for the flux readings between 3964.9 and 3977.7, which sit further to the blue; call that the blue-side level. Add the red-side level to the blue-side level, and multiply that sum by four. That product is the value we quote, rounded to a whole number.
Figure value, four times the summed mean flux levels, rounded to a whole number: 277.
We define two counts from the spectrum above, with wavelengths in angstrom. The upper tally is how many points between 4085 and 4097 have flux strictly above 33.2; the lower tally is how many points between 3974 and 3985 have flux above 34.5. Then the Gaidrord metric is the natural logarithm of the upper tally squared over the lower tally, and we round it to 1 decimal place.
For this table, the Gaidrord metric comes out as 1.1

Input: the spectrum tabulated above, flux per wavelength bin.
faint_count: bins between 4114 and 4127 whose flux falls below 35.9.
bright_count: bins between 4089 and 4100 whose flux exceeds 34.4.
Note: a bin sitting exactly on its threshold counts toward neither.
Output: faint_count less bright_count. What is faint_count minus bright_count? 6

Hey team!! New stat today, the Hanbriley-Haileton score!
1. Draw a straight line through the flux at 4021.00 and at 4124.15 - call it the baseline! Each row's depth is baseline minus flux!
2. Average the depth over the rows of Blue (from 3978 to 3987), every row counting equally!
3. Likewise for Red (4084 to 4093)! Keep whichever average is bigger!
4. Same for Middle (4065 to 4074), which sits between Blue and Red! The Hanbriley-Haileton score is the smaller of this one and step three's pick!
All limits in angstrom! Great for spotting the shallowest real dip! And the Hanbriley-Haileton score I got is -2.3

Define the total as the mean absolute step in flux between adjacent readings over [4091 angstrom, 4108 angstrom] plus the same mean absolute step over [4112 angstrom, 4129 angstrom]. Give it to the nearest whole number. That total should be 16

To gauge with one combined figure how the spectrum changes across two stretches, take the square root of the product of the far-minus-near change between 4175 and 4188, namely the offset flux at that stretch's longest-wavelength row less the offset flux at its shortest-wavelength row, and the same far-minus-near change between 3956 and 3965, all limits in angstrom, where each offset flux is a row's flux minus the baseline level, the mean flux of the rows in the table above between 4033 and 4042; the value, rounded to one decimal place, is 2.0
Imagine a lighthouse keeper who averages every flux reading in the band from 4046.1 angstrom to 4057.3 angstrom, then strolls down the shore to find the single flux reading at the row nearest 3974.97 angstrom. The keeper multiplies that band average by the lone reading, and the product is 993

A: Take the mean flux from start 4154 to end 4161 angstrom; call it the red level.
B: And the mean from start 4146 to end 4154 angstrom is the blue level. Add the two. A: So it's 67.3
